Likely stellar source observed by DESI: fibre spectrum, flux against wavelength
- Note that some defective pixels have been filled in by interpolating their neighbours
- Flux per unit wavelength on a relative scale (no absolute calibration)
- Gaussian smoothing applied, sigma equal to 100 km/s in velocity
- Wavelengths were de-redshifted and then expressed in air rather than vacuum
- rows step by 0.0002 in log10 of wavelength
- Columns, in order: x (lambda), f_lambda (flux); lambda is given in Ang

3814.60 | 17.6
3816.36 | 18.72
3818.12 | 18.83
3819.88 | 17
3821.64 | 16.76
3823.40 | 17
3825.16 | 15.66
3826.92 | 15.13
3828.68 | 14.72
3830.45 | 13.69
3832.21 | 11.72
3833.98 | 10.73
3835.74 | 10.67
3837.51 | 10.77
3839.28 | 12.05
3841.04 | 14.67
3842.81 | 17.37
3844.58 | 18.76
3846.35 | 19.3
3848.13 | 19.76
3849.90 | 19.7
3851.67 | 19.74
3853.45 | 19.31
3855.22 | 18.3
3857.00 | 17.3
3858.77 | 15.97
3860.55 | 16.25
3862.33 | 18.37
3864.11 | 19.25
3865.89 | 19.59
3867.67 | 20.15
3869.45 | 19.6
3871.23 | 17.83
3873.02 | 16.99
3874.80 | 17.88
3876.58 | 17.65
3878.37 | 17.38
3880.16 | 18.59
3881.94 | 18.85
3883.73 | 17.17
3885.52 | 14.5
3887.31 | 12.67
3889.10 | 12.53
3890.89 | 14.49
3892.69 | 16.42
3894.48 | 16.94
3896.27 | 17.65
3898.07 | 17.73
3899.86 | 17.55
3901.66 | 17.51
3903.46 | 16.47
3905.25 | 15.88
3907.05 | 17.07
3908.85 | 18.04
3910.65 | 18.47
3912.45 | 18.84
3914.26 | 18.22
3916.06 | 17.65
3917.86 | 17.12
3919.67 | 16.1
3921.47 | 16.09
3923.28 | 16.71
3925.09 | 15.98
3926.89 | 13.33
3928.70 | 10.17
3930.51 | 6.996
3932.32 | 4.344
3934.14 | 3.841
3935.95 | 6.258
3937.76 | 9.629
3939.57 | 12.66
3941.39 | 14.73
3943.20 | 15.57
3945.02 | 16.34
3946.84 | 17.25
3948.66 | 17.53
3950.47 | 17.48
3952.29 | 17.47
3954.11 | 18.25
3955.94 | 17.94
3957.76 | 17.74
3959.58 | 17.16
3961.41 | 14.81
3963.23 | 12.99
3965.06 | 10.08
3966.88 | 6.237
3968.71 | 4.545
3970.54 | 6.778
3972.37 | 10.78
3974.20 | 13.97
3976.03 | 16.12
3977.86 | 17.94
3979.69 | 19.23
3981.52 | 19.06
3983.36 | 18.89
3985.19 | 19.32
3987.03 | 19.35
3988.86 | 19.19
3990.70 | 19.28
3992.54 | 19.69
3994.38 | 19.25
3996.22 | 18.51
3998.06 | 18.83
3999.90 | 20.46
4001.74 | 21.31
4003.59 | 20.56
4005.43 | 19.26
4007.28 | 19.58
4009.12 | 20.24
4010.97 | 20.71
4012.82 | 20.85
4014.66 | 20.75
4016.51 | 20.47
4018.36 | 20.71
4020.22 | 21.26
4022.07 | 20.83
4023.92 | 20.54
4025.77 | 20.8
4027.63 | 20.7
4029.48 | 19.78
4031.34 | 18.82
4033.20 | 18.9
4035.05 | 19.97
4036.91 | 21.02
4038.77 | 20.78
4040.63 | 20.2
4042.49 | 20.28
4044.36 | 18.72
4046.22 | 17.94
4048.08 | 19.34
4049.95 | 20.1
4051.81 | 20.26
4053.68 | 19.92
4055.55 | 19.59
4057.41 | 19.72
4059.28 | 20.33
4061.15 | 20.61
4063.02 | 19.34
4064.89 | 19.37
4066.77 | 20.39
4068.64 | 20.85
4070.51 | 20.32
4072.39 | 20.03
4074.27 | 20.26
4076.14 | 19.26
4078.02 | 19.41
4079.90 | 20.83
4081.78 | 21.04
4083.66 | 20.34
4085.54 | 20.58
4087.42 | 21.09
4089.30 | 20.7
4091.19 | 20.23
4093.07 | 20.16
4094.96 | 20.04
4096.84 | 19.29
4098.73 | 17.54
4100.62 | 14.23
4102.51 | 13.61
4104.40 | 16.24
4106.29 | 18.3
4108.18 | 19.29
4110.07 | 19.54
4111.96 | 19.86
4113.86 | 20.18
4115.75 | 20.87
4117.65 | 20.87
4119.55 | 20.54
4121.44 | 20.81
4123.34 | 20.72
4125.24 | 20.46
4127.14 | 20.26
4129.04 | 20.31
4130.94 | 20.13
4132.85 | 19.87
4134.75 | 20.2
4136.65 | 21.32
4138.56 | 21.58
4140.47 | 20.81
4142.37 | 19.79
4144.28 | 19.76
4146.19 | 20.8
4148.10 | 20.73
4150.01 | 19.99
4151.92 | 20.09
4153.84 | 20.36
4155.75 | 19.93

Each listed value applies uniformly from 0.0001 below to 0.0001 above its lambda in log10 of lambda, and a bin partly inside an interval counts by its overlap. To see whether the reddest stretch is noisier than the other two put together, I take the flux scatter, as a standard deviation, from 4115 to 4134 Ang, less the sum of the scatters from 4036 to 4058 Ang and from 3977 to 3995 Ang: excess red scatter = -1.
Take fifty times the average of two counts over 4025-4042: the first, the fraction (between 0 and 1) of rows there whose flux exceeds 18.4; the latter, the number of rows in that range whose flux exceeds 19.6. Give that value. 200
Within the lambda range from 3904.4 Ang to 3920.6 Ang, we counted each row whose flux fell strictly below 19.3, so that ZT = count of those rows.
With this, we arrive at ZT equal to 9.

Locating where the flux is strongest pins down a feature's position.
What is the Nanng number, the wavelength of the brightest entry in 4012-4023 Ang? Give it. 4020.22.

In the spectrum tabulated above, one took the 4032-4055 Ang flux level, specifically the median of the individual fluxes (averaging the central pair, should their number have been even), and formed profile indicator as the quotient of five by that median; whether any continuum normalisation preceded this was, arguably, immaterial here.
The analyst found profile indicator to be 0.250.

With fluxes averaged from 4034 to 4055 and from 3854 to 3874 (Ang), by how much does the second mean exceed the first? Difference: -1.7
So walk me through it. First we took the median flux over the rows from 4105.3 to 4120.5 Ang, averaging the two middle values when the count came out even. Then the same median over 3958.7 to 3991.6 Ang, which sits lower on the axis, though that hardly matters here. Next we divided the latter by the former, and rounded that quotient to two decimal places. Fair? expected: 0.83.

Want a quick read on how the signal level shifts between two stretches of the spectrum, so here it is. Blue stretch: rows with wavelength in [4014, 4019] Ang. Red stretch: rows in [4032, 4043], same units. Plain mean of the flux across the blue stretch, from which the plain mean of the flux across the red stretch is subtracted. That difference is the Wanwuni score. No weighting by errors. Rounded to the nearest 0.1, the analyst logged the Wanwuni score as 0.5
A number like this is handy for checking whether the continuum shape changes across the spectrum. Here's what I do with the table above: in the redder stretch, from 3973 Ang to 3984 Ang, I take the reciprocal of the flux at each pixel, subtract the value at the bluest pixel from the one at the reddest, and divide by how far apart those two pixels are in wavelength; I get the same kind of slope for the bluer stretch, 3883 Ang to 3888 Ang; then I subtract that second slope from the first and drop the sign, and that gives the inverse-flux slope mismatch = 0.0078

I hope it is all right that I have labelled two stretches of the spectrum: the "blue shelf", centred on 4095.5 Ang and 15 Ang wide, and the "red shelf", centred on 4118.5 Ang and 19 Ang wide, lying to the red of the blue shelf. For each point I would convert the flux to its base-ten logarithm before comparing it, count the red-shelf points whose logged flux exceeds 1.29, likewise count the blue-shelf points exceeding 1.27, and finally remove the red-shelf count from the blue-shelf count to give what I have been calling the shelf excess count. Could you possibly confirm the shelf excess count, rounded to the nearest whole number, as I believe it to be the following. -5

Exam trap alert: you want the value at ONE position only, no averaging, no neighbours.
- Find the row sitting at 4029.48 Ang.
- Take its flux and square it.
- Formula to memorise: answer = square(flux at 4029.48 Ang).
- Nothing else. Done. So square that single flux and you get 391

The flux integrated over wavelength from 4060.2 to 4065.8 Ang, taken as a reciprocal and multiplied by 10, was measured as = 0.090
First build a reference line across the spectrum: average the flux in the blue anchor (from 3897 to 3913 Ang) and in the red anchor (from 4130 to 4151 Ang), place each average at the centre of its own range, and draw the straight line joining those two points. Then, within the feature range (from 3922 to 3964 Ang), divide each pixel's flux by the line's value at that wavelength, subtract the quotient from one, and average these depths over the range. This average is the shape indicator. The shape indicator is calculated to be 0.24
